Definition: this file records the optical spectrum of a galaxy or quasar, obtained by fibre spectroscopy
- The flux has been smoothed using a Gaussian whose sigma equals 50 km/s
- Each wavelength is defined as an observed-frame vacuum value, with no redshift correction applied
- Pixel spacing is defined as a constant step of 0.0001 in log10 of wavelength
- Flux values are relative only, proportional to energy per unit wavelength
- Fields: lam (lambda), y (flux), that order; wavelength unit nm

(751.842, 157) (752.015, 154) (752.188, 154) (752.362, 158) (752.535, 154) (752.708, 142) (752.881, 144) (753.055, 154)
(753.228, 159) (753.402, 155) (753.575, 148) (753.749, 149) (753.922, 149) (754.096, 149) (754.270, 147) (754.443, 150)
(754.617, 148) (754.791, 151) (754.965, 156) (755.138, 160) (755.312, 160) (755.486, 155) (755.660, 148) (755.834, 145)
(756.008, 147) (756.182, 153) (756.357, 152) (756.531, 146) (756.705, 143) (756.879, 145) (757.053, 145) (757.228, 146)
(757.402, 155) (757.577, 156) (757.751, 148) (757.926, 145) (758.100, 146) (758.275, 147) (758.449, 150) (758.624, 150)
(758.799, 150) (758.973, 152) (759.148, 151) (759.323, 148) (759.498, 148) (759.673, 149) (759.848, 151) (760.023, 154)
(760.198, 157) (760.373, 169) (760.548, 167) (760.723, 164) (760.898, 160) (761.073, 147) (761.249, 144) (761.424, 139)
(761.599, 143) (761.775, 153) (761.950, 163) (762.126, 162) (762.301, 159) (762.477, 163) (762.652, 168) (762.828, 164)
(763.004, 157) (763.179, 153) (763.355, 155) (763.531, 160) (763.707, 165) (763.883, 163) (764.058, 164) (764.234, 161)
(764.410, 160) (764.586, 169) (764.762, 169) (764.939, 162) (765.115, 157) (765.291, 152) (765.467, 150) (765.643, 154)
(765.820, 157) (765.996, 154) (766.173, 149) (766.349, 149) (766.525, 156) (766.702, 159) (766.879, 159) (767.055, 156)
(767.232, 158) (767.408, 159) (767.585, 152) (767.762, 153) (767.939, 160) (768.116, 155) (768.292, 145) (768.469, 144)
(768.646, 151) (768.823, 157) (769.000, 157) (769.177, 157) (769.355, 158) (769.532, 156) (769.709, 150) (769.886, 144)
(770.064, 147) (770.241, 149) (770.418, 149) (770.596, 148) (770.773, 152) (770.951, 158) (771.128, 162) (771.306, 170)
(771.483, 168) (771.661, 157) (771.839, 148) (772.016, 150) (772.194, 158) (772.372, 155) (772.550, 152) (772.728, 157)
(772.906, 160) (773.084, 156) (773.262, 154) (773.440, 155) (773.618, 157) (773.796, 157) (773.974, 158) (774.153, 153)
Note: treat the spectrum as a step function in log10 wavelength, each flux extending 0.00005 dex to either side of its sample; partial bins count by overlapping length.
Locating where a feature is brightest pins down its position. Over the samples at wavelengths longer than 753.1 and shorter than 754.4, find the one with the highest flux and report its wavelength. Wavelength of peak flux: 753.228 nm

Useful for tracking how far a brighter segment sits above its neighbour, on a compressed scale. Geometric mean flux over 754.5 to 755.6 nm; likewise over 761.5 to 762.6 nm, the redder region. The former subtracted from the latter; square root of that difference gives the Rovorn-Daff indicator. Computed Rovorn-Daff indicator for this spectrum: 1.4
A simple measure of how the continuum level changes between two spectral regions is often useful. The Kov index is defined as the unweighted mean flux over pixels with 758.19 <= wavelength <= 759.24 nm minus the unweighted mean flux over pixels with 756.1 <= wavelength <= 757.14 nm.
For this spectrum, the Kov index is 2.7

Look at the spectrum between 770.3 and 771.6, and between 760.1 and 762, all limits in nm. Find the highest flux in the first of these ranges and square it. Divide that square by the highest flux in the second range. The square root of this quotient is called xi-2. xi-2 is 13.1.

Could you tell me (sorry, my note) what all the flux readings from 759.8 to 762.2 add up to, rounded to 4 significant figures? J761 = 2173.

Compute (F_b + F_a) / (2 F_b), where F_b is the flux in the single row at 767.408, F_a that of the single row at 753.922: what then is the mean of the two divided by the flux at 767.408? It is 0.97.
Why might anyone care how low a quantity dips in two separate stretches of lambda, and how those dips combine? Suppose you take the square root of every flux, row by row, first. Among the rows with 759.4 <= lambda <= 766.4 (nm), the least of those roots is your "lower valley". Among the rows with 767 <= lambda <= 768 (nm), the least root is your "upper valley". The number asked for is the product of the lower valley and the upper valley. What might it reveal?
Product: 145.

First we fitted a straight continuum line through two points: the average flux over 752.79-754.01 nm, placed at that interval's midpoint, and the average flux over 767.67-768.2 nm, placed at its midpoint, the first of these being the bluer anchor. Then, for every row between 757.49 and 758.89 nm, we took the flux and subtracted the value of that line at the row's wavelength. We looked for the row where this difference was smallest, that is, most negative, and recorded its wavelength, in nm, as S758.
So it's 757.926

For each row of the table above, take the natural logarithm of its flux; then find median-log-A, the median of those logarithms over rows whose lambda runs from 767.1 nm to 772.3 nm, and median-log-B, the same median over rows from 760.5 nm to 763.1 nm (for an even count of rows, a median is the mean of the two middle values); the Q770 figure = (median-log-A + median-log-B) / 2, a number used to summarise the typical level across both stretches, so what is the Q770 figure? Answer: 5.06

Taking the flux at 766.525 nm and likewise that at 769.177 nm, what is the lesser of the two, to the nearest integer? 156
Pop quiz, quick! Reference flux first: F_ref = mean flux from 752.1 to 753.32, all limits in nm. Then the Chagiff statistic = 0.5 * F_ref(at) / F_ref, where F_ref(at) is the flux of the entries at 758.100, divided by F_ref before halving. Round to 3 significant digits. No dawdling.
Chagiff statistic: 0.480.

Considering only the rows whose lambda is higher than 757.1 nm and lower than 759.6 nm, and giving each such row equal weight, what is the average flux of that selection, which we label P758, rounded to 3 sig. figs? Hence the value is 149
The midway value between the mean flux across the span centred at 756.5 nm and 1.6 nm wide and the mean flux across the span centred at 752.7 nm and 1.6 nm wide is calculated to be 150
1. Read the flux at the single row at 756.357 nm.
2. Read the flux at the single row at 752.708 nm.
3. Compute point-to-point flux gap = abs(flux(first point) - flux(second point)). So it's 10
